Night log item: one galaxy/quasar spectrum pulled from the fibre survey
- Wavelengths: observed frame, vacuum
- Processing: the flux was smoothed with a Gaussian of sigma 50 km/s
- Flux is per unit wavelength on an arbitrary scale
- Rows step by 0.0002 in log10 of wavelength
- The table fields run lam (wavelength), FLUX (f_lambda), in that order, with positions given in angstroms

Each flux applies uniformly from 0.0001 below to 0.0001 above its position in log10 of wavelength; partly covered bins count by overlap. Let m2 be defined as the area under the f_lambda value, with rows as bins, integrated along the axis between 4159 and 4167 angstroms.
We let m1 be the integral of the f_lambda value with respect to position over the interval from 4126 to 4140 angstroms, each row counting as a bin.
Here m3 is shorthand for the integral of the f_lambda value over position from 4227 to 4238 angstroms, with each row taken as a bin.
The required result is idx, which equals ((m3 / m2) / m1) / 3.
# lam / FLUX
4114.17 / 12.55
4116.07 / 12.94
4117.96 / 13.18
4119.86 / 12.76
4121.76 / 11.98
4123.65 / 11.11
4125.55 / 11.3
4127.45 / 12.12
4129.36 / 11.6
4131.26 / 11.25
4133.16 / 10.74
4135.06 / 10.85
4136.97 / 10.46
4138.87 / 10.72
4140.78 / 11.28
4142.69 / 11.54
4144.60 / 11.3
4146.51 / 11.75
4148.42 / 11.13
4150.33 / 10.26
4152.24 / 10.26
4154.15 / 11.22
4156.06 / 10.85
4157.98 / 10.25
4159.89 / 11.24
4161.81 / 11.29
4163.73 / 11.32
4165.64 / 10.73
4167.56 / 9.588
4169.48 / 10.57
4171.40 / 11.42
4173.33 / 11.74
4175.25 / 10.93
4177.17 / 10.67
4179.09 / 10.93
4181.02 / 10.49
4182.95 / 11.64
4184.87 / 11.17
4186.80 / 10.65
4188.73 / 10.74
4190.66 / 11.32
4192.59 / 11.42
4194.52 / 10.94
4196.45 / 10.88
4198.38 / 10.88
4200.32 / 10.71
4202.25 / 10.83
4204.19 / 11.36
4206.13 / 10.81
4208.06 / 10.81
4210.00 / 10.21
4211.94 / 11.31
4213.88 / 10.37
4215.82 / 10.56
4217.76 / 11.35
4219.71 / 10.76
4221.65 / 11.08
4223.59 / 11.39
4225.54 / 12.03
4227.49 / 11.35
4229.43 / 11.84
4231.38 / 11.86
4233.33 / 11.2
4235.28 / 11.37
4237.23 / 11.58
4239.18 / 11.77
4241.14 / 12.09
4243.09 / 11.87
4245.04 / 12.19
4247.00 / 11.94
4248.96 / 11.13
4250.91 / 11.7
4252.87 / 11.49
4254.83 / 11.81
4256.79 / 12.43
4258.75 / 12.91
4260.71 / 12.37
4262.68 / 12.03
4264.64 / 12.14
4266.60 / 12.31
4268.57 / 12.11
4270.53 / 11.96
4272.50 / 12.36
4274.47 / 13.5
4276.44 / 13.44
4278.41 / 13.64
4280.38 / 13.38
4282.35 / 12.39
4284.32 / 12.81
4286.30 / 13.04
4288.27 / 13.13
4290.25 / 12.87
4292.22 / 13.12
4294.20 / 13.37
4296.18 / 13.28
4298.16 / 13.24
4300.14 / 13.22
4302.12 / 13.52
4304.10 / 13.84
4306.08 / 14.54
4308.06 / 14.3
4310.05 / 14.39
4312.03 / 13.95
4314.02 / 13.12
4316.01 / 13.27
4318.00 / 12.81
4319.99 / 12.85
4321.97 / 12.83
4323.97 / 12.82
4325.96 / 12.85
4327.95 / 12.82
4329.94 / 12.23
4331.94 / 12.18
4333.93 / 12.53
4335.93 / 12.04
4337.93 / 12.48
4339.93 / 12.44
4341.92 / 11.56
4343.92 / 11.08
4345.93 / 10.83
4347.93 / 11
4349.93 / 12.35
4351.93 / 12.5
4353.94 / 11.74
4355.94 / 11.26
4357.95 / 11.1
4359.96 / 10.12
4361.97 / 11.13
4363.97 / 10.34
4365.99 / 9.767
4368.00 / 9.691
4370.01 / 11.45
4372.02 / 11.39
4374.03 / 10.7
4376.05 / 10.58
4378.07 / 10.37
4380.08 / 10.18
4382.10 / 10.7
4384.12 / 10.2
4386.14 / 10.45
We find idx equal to 0.0031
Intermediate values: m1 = 156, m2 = 89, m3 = 127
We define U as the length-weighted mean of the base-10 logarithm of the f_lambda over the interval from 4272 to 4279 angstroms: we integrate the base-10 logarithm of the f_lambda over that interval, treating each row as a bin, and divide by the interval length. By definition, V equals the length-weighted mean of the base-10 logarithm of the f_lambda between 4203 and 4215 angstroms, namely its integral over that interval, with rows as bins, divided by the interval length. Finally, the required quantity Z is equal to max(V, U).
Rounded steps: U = 1.12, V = 1.03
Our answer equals 1.12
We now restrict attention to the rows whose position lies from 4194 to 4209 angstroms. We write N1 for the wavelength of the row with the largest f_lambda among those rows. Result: 4204.19 angstroms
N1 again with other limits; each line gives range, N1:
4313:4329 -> 4316.01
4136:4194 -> 4146.51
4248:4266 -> 4258.75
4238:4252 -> 4245.04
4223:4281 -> 4278.41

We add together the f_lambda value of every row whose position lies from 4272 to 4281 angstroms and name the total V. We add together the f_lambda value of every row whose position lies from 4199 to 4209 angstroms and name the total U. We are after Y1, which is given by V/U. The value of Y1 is 1.22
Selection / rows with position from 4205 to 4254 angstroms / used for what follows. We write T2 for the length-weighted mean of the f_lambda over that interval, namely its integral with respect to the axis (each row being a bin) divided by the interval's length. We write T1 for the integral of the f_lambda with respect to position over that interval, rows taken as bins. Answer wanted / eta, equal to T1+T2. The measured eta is 568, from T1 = 557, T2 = 11.4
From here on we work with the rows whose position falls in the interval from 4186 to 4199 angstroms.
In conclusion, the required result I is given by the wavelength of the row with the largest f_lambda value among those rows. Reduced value 4192.59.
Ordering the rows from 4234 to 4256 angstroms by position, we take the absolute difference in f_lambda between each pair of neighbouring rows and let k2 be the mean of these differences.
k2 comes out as 0.34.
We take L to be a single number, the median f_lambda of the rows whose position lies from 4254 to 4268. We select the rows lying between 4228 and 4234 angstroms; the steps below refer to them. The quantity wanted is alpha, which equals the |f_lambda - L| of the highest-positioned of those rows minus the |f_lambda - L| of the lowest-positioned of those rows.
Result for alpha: 0.6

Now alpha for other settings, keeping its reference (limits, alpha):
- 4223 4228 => 0.0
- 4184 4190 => 0.4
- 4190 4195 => 0.4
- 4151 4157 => -0.6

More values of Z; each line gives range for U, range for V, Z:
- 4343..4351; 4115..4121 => 1.11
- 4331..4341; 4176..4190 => 1.09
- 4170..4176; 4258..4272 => 1.09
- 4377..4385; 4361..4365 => 1.03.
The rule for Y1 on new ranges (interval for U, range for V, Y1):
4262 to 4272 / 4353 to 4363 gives 0.91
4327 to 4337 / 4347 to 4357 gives 0.95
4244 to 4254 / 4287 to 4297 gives 1.13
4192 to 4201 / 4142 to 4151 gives 1.02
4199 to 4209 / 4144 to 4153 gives 1.00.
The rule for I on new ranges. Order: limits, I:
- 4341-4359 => 4351.93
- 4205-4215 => 4211.94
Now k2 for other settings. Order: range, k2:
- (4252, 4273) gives 0.33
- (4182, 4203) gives 0.26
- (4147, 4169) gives 0.56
